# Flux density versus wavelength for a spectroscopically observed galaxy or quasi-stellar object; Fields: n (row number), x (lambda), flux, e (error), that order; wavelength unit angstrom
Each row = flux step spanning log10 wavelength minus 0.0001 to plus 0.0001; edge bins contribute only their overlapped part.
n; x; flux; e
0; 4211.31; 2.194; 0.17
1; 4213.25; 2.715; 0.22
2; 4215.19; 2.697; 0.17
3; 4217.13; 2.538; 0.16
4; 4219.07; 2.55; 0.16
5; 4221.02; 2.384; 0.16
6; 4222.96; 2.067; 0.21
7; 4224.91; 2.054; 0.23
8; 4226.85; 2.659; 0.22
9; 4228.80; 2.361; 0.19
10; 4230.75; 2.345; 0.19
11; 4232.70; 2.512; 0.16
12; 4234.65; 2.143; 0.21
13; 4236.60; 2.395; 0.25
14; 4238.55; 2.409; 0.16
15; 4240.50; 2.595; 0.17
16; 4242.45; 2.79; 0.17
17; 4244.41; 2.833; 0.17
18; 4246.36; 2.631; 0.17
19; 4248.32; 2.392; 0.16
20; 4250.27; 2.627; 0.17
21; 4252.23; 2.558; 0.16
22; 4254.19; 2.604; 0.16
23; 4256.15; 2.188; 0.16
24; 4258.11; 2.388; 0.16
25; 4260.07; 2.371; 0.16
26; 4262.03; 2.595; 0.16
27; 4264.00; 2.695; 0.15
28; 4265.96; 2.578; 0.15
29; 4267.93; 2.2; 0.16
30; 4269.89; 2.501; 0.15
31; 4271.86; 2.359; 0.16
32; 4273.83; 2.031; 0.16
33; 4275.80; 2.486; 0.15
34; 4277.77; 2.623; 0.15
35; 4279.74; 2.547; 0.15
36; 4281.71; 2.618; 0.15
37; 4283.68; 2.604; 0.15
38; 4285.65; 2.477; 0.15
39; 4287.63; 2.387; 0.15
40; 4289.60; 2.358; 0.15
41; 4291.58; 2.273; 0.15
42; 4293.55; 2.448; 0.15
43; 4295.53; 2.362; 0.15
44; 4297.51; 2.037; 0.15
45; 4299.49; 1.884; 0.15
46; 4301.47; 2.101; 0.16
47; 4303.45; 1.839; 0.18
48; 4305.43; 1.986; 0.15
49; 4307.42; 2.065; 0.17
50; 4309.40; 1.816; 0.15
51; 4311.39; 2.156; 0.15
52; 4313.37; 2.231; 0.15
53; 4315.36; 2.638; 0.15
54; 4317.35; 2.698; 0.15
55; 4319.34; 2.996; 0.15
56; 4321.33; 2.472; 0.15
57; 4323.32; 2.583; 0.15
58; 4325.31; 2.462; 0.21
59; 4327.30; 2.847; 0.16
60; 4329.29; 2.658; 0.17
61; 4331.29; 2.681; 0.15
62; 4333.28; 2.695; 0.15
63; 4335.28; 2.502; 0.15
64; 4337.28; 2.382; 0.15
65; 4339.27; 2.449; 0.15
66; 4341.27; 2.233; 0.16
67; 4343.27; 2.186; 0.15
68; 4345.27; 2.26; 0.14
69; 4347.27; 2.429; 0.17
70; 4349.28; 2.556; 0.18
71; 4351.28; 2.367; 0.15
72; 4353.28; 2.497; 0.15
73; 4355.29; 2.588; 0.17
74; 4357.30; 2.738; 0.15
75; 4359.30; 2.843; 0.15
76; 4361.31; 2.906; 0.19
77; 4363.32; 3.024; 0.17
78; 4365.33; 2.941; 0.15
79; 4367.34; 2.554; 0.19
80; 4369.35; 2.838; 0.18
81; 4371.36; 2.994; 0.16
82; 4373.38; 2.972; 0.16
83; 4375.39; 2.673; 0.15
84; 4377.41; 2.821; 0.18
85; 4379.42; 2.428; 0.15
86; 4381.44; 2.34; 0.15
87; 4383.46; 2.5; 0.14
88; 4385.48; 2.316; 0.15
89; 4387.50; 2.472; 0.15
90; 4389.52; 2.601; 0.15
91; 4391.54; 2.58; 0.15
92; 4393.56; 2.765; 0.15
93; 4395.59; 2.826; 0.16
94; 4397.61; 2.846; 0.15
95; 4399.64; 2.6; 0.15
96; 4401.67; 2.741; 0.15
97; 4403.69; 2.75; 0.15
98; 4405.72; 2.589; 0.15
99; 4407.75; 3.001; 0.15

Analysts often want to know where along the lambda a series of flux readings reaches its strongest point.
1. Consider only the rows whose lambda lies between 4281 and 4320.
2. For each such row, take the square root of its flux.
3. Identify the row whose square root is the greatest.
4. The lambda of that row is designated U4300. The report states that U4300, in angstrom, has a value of 4319.34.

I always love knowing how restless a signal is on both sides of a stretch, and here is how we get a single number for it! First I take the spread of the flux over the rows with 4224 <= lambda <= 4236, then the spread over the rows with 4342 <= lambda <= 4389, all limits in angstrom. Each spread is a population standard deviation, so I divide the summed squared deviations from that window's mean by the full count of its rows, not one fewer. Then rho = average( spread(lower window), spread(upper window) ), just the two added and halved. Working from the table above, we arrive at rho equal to 0.228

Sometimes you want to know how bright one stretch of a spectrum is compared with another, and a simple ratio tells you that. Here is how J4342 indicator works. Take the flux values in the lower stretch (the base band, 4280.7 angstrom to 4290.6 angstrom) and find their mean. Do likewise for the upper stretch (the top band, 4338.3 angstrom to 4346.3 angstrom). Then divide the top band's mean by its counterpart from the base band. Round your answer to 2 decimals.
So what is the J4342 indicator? 0.92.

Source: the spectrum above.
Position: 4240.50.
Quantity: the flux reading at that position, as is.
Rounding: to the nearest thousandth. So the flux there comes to 2.595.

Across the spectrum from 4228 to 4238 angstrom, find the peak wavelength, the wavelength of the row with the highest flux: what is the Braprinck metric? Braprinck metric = 4232.70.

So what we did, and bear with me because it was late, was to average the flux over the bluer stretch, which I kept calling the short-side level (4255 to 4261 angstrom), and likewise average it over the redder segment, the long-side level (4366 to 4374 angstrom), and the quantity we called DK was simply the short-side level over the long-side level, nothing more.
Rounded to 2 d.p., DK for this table 0.82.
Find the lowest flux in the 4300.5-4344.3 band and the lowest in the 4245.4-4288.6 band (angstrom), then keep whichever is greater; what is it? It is 2.03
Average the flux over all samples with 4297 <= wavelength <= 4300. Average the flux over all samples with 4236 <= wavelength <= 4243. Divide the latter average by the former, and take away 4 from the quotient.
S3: -2.70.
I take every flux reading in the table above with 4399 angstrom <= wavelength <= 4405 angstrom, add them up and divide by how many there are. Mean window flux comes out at 2.70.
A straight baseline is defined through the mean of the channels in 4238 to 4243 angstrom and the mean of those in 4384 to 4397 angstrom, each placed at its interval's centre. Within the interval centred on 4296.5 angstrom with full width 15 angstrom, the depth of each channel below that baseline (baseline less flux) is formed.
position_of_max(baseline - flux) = 4303.45 angstrom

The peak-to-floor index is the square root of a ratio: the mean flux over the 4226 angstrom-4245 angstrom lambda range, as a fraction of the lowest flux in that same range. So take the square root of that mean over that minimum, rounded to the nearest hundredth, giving 1.08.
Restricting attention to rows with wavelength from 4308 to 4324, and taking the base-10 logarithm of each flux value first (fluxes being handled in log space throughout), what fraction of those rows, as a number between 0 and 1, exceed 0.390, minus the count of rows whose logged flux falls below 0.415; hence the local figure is -4.4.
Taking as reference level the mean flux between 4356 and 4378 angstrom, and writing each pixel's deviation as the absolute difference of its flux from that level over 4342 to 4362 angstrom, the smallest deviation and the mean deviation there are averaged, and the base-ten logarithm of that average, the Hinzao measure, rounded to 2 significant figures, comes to -0.79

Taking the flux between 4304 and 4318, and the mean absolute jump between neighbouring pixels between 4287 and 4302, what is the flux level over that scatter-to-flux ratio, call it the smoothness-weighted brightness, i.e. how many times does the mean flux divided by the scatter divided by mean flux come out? 32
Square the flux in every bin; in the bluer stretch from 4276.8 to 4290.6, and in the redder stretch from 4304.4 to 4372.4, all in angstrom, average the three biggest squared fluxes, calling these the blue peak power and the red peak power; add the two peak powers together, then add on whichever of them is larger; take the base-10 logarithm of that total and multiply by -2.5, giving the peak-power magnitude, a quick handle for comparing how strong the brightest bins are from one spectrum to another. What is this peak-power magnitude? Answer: -3.49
